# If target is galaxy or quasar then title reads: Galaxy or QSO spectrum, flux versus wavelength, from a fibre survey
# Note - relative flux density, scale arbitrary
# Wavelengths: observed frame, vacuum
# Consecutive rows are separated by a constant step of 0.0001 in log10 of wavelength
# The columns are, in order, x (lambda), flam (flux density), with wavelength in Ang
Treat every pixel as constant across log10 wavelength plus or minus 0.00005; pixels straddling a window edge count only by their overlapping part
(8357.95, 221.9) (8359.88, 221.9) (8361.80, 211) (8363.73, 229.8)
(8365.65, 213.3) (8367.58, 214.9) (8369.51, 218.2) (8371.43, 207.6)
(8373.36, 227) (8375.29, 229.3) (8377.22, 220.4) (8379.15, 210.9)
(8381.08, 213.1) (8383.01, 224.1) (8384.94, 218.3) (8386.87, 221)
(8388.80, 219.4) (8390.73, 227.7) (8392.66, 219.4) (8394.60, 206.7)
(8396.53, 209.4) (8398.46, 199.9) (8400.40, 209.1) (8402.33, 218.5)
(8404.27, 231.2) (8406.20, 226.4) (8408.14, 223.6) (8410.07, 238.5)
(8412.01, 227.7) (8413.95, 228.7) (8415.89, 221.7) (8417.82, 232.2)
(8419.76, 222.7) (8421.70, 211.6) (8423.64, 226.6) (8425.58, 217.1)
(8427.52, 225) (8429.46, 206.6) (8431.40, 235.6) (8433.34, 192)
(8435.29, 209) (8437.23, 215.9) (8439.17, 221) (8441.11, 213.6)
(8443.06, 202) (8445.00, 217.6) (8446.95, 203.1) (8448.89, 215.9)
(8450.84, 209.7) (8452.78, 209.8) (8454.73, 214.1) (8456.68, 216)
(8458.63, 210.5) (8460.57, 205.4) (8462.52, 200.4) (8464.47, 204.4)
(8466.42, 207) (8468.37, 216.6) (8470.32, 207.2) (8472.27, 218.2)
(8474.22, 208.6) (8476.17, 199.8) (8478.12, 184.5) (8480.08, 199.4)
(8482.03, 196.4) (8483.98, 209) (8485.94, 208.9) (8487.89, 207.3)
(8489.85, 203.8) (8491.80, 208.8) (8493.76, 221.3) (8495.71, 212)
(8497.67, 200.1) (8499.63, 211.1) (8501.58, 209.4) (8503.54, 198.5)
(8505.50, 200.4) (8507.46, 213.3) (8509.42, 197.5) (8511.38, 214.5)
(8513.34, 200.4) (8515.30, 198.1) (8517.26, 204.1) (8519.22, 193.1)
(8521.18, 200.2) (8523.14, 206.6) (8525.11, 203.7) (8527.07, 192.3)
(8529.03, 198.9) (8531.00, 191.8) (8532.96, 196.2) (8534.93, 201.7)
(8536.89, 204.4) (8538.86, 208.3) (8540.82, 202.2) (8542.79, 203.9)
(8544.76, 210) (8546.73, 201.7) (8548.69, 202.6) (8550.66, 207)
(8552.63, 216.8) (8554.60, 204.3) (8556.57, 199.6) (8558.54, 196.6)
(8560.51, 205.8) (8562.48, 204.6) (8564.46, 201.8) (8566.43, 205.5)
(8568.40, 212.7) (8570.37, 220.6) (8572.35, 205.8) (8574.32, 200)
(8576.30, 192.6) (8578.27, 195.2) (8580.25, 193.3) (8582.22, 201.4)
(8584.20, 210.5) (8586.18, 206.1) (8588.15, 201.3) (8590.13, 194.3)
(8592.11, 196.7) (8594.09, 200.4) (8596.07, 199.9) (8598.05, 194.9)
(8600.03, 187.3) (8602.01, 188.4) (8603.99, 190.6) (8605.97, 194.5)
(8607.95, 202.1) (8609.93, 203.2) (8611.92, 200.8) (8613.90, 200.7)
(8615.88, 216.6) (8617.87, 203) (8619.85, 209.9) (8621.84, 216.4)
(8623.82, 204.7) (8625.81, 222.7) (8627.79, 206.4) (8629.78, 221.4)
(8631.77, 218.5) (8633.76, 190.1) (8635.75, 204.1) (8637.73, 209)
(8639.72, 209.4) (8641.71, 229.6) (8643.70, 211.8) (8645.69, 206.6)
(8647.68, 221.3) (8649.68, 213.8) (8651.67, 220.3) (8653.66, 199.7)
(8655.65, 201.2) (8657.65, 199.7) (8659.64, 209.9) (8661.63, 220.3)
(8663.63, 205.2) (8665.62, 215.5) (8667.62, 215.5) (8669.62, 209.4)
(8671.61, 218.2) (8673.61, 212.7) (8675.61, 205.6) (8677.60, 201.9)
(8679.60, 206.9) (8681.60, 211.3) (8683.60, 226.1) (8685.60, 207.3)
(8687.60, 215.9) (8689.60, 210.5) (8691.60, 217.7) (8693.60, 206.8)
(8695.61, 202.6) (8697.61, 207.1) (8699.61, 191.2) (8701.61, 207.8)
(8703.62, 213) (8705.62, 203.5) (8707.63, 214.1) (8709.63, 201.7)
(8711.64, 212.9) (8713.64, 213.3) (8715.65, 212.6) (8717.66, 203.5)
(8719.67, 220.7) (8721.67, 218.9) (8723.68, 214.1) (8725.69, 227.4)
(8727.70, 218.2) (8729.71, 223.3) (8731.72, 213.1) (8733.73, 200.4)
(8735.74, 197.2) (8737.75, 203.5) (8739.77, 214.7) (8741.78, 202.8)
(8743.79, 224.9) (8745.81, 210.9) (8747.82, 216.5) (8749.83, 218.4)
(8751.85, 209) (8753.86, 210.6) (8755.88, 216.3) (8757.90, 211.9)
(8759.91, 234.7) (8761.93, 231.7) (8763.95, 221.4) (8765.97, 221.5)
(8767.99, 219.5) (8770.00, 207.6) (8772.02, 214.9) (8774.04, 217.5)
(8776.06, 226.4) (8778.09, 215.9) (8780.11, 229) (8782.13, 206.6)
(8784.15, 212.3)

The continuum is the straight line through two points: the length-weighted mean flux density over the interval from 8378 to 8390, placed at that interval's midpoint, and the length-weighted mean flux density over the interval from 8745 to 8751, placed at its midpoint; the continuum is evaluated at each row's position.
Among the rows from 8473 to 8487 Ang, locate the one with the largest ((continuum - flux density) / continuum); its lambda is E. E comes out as 8478.12 Ang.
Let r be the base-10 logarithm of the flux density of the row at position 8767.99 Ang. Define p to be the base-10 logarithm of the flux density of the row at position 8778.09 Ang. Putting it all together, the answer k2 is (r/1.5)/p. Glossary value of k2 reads 0.669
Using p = 2.33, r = 2.34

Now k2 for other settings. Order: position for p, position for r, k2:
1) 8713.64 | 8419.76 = 0.672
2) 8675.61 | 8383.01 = 0.677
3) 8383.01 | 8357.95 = 0.665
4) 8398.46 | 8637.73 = 0.672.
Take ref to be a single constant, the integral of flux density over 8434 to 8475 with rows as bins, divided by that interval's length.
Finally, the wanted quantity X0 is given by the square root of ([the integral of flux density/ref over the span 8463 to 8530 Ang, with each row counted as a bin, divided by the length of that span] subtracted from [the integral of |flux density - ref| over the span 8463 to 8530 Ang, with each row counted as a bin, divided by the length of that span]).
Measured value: 2.6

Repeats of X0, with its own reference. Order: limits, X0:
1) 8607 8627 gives 2.5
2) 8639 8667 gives 2.5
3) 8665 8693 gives 2.0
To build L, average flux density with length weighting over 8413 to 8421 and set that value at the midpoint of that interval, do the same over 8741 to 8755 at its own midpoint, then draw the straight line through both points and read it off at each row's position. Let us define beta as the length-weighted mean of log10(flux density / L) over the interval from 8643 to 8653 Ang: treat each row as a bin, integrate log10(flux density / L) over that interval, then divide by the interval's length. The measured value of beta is -0.006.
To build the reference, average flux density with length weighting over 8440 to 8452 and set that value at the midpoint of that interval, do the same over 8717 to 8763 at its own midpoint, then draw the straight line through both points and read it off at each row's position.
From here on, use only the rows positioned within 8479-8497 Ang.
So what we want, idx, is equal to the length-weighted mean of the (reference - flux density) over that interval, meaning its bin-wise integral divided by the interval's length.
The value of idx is 4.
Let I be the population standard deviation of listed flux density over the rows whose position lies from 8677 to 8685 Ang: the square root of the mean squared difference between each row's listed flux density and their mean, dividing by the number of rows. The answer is 9.0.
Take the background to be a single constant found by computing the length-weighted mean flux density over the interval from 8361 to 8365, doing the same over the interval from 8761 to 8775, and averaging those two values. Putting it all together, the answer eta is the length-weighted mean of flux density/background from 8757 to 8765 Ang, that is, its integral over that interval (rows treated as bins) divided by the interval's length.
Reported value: 1.02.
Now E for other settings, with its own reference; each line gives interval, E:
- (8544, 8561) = 8558.54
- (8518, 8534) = 8531.00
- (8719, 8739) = 8735.74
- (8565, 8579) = 8576.30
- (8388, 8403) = 8398.46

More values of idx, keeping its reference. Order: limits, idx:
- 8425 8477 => -1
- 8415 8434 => -9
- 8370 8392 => -10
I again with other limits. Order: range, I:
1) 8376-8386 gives 4.8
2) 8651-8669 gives 8.1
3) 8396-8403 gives 6.6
